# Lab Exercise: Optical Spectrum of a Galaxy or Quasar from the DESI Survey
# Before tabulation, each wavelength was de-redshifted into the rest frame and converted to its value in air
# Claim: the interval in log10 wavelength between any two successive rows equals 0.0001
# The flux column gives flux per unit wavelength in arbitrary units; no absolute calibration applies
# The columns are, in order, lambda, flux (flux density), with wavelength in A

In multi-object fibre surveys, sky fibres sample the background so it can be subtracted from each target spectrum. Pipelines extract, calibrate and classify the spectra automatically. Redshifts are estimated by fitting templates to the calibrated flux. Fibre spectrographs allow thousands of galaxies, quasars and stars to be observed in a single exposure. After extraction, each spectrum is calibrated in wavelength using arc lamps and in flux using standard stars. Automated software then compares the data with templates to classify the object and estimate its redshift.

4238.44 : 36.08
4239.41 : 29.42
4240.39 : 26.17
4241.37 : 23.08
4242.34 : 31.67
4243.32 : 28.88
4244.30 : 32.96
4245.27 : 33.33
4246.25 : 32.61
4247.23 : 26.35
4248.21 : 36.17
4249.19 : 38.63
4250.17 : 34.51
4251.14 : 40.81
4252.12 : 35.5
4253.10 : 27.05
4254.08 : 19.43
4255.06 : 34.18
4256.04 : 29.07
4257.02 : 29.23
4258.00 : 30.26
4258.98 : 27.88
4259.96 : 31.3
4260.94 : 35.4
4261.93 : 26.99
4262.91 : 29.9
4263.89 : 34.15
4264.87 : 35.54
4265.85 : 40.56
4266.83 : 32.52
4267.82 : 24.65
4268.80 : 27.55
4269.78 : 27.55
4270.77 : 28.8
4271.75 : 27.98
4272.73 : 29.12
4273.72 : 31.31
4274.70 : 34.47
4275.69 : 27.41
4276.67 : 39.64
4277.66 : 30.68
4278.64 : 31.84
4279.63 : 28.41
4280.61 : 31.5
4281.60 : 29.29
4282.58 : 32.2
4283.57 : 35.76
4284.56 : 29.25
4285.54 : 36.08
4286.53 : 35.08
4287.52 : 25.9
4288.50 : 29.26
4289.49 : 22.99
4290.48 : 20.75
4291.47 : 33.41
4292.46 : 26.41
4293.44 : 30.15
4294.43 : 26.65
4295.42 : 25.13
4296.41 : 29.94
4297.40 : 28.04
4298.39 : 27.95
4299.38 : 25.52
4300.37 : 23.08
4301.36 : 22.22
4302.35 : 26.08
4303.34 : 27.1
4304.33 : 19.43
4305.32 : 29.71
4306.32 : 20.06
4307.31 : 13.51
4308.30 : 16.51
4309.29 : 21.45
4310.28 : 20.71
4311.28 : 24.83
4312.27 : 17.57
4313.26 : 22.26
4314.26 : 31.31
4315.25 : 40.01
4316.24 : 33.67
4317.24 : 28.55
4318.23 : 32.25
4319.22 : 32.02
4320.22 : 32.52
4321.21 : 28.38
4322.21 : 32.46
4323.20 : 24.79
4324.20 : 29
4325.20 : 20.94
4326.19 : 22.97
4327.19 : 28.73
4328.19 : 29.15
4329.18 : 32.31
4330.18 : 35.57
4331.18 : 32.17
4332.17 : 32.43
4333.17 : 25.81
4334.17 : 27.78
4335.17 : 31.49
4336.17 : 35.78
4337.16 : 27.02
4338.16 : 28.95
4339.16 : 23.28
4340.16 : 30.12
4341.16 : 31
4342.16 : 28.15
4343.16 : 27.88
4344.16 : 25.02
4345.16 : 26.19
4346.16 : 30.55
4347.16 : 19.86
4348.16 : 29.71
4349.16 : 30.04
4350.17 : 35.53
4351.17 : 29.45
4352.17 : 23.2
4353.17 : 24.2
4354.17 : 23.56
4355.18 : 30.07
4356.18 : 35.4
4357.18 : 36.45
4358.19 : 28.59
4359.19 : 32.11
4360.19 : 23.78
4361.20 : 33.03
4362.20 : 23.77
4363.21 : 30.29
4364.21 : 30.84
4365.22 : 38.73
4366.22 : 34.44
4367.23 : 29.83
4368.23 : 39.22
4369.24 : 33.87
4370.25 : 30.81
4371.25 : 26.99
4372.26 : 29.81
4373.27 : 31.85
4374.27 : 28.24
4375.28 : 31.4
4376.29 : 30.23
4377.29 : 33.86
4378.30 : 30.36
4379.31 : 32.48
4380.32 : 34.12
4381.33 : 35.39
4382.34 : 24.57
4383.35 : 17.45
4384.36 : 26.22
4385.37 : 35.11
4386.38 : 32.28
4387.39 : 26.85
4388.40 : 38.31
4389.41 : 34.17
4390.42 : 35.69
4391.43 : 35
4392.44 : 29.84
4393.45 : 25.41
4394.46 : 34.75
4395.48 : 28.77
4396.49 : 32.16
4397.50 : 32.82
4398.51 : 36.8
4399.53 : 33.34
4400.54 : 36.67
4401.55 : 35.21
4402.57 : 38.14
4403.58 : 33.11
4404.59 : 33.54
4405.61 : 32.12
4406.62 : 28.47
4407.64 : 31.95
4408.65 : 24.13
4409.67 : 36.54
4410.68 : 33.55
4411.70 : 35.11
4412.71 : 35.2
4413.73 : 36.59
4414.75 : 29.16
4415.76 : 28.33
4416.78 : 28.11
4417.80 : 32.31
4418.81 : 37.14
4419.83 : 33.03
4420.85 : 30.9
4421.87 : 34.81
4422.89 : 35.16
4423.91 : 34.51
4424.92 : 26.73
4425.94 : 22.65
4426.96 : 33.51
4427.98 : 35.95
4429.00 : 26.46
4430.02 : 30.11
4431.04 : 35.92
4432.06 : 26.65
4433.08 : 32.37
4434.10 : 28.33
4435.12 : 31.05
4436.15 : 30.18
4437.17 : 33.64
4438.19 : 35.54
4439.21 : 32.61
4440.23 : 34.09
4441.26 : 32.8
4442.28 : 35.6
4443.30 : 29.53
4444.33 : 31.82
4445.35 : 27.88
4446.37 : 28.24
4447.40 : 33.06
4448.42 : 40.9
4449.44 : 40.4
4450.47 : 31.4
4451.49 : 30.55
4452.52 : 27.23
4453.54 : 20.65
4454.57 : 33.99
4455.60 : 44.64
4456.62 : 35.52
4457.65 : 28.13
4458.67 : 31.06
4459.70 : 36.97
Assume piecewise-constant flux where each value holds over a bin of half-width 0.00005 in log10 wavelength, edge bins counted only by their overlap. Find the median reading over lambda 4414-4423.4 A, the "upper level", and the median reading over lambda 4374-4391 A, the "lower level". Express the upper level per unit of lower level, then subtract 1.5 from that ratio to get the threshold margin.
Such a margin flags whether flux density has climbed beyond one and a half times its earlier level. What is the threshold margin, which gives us -0.50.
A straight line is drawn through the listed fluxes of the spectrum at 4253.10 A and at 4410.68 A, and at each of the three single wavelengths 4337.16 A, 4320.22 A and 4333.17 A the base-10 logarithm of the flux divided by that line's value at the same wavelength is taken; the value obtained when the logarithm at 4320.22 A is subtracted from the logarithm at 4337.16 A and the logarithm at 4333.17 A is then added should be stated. -0.16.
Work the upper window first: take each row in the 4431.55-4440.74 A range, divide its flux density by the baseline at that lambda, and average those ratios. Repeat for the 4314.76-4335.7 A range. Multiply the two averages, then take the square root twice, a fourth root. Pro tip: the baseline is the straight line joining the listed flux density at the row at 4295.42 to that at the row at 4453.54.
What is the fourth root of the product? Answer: 1.17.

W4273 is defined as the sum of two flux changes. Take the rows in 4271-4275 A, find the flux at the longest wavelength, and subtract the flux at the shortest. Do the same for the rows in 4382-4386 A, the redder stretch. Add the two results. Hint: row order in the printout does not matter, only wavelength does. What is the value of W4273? 17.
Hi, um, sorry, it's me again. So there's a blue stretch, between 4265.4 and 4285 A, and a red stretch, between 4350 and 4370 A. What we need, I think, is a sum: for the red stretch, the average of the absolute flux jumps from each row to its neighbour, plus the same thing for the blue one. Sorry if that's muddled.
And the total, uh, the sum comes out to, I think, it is 9.6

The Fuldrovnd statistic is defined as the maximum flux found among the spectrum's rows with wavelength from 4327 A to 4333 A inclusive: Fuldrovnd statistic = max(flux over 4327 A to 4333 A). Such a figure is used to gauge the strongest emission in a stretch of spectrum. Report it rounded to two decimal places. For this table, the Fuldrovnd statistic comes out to 35.57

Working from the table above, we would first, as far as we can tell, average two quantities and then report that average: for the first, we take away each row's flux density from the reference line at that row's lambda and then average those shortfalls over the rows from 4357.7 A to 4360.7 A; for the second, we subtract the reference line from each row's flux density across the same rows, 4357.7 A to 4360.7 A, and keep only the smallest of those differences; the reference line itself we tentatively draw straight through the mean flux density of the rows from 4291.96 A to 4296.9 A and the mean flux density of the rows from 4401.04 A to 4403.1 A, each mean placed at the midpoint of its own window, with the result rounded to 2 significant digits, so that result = -2.2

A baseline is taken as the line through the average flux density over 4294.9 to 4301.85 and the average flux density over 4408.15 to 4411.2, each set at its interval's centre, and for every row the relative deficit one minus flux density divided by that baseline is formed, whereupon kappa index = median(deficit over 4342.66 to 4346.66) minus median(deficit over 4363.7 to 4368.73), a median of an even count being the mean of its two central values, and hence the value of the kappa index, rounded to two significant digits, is 0.22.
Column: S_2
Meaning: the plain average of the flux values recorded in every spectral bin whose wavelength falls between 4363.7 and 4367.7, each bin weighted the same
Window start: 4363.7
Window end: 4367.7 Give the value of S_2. 33.5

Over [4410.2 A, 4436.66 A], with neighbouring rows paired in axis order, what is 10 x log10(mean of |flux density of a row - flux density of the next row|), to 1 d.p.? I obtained 6.0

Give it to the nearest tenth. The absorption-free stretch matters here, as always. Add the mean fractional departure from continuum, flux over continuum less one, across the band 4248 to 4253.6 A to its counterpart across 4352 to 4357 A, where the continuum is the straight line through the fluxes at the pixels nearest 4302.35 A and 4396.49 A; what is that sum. 0.5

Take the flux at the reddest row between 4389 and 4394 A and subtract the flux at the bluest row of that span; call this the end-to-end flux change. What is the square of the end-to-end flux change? 77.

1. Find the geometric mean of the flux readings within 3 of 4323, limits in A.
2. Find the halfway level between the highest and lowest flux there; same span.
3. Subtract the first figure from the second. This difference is -1.0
